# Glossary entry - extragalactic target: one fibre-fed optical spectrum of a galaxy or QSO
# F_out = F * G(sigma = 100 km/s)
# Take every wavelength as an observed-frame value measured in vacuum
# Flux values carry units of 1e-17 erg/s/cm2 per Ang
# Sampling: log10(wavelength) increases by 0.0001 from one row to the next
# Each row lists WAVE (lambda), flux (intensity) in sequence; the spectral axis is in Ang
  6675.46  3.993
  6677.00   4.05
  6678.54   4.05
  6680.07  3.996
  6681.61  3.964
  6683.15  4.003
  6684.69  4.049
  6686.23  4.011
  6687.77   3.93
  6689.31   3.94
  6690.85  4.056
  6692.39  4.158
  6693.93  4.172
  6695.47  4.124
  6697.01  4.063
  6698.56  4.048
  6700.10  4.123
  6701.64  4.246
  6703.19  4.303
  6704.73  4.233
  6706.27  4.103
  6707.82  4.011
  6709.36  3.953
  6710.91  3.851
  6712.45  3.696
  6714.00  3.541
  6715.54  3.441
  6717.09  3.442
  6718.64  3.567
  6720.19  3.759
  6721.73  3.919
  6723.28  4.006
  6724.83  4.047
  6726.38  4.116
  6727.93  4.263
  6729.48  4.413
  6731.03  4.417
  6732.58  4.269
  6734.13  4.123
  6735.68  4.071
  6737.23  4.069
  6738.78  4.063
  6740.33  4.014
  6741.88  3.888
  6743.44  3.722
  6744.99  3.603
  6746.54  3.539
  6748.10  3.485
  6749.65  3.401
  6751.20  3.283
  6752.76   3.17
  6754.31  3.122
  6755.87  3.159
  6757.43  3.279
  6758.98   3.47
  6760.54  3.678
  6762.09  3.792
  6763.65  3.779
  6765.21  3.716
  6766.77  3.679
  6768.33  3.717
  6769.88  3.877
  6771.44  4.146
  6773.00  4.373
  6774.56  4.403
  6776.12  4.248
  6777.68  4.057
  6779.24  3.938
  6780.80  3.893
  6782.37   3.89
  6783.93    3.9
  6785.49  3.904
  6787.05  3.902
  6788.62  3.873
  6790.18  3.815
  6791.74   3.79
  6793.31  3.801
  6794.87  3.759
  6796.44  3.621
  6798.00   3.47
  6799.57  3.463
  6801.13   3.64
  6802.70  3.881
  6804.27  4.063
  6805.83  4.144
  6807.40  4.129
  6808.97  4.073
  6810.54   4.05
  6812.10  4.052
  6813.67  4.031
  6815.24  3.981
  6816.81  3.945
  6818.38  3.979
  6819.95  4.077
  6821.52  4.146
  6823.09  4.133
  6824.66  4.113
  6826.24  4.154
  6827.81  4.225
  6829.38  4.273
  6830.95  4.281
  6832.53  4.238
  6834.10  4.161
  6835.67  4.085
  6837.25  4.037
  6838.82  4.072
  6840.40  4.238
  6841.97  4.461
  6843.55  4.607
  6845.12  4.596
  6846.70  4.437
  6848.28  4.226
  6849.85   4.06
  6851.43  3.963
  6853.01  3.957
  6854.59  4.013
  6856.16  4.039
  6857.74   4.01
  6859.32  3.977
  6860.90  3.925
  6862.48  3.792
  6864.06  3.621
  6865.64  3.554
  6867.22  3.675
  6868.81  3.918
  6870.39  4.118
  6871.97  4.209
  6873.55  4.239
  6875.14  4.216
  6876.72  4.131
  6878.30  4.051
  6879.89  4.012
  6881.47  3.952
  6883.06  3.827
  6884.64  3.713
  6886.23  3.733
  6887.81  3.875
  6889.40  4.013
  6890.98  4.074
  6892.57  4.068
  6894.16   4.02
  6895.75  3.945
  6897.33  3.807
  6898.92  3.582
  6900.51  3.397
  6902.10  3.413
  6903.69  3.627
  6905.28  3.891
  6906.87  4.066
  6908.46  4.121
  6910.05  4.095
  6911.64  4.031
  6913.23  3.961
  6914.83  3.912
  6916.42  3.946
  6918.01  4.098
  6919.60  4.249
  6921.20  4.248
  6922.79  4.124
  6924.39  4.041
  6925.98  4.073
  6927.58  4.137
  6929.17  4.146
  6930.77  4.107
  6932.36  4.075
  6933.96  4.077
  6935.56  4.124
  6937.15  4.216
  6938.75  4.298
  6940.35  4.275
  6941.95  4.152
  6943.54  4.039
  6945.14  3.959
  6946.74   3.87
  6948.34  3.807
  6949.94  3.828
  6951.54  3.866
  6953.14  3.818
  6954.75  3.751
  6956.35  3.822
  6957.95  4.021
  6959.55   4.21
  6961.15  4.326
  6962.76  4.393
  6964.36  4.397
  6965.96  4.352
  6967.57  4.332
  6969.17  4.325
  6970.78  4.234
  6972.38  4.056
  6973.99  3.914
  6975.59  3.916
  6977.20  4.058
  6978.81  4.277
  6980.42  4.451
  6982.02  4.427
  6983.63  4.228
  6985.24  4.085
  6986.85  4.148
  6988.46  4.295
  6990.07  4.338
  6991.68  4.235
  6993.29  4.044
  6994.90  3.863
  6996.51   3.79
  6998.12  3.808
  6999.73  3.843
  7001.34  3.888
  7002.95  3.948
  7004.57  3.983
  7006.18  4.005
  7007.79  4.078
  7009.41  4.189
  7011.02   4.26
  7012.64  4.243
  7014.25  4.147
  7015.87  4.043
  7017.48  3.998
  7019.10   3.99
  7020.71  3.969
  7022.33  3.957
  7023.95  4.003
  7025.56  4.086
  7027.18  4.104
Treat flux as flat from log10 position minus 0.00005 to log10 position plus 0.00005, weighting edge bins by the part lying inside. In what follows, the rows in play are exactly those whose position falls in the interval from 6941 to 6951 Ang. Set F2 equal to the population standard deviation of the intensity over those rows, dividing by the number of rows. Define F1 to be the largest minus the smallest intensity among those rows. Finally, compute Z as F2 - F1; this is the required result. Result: -0.22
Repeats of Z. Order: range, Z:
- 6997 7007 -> -0.12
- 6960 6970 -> -0.04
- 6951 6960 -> -0.30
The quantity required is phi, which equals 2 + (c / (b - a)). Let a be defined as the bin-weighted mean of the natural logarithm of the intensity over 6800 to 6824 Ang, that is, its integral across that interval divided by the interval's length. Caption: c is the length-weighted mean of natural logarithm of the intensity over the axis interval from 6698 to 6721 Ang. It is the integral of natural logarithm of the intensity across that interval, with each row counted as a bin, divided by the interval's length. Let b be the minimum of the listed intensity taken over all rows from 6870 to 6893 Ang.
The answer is 2.58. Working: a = 1.390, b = 3.713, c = 1.35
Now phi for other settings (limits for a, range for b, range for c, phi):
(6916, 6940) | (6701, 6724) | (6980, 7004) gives 2.70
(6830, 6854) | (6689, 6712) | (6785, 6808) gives 2.55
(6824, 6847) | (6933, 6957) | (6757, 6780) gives 2.59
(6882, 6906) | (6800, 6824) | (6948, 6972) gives 2.61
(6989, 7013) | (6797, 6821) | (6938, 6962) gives 2.67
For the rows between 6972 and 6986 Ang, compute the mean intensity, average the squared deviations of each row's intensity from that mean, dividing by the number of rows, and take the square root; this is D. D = 0.19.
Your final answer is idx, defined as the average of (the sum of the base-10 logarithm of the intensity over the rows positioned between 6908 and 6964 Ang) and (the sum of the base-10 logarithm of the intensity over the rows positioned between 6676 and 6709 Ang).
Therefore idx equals 17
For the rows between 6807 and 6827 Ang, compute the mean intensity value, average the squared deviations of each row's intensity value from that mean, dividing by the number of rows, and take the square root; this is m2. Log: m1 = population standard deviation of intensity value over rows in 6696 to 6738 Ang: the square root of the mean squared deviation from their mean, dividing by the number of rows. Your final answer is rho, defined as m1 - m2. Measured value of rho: 0.20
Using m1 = 0.27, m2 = 0.07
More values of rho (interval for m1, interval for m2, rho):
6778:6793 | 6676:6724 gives -0.17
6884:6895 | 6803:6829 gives 0.07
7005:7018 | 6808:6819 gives 0.05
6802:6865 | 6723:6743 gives 0.04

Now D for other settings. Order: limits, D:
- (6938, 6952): 0.18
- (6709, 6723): 0.19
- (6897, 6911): 0.27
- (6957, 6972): 0.11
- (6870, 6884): 0.13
